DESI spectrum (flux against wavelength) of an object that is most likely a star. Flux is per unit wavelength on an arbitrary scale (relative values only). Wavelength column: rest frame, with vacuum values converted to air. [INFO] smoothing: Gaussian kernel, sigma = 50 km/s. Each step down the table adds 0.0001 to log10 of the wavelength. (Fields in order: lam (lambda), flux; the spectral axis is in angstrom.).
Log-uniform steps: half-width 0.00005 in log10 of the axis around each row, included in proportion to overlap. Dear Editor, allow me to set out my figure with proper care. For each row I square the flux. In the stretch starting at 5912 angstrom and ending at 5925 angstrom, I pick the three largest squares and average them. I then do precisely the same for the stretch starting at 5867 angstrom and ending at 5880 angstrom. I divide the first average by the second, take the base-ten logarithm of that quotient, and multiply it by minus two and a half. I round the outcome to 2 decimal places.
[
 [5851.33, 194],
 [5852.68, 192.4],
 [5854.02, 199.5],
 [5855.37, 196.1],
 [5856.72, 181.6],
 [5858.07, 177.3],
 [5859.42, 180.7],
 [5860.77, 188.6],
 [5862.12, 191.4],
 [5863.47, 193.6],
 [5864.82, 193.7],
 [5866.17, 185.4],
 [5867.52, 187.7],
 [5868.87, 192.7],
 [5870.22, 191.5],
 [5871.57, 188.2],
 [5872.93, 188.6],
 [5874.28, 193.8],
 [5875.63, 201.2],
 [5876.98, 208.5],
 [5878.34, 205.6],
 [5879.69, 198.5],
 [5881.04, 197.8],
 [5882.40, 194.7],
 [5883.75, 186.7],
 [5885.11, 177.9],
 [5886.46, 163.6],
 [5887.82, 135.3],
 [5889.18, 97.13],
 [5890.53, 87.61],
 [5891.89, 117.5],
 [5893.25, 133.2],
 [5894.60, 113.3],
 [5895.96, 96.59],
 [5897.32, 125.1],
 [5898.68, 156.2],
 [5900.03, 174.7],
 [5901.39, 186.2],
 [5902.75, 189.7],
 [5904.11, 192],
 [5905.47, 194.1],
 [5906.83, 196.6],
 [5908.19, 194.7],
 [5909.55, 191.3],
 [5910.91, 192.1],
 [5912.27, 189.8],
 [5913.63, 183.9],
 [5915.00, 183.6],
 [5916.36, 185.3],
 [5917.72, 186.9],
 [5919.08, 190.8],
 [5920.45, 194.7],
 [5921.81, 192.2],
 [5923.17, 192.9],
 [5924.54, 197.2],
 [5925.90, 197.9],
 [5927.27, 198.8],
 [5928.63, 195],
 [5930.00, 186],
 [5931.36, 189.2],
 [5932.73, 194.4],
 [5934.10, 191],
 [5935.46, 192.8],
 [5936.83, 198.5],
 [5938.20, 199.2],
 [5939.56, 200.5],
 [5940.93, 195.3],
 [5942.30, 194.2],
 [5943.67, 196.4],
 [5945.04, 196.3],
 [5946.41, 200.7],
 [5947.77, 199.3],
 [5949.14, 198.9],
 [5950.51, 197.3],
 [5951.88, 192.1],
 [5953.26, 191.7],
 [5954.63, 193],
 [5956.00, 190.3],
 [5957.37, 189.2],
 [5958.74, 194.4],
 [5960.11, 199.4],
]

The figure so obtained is 0.11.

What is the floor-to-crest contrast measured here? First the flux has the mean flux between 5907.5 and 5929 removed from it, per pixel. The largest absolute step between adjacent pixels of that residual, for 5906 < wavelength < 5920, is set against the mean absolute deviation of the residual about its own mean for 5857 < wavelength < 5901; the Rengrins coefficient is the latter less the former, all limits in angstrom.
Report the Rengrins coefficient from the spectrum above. 23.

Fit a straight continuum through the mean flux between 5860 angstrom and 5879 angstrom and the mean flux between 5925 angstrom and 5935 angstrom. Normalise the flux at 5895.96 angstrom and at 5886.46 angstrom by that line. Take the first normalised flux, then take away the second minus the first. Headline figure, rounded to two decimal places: 0.15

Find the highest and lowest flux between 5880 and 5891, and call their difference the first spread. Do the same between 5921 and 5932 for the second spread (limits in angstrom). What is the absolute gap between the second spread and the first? 97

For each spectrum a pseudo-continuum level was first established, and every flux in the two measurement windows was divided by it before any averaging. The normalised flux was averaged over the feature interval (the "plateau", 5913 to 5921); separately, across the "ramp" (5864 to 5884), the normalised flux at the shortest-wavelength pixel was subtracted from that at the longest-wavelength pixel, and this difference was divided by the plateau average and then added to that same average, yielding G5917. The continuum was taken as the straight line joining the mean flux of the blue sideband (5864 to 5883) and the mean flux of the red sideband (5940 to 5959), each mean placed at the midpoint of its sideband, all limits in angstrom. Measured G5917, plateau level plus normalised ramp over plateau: 0.92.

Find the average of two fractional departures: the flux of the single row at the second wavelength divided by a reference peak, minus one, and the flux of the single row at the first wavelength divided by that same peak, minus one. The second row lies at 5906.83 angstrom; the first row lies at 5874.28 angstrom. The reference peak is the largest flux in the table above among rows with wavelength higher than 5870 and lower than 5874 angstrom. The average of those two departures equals 0.019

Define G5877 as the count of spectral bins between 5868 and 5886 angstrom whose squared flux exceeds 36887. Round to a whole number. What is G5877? 8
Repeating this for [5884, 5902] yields 0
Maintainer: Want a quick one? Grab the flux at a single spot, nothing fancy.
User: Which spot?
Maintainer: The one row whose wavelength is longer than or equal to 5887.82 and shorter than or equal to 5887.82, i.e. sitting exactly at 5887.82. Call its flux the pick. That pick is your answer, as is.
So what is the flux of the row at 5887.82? 135.3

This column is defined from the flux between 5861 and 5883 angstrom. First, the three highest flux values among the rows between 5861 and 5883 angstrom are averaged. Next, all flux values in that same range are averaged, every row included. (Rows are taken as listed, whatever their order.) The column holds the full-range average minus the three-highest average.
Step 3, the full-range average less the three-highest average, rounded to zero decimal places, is -11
